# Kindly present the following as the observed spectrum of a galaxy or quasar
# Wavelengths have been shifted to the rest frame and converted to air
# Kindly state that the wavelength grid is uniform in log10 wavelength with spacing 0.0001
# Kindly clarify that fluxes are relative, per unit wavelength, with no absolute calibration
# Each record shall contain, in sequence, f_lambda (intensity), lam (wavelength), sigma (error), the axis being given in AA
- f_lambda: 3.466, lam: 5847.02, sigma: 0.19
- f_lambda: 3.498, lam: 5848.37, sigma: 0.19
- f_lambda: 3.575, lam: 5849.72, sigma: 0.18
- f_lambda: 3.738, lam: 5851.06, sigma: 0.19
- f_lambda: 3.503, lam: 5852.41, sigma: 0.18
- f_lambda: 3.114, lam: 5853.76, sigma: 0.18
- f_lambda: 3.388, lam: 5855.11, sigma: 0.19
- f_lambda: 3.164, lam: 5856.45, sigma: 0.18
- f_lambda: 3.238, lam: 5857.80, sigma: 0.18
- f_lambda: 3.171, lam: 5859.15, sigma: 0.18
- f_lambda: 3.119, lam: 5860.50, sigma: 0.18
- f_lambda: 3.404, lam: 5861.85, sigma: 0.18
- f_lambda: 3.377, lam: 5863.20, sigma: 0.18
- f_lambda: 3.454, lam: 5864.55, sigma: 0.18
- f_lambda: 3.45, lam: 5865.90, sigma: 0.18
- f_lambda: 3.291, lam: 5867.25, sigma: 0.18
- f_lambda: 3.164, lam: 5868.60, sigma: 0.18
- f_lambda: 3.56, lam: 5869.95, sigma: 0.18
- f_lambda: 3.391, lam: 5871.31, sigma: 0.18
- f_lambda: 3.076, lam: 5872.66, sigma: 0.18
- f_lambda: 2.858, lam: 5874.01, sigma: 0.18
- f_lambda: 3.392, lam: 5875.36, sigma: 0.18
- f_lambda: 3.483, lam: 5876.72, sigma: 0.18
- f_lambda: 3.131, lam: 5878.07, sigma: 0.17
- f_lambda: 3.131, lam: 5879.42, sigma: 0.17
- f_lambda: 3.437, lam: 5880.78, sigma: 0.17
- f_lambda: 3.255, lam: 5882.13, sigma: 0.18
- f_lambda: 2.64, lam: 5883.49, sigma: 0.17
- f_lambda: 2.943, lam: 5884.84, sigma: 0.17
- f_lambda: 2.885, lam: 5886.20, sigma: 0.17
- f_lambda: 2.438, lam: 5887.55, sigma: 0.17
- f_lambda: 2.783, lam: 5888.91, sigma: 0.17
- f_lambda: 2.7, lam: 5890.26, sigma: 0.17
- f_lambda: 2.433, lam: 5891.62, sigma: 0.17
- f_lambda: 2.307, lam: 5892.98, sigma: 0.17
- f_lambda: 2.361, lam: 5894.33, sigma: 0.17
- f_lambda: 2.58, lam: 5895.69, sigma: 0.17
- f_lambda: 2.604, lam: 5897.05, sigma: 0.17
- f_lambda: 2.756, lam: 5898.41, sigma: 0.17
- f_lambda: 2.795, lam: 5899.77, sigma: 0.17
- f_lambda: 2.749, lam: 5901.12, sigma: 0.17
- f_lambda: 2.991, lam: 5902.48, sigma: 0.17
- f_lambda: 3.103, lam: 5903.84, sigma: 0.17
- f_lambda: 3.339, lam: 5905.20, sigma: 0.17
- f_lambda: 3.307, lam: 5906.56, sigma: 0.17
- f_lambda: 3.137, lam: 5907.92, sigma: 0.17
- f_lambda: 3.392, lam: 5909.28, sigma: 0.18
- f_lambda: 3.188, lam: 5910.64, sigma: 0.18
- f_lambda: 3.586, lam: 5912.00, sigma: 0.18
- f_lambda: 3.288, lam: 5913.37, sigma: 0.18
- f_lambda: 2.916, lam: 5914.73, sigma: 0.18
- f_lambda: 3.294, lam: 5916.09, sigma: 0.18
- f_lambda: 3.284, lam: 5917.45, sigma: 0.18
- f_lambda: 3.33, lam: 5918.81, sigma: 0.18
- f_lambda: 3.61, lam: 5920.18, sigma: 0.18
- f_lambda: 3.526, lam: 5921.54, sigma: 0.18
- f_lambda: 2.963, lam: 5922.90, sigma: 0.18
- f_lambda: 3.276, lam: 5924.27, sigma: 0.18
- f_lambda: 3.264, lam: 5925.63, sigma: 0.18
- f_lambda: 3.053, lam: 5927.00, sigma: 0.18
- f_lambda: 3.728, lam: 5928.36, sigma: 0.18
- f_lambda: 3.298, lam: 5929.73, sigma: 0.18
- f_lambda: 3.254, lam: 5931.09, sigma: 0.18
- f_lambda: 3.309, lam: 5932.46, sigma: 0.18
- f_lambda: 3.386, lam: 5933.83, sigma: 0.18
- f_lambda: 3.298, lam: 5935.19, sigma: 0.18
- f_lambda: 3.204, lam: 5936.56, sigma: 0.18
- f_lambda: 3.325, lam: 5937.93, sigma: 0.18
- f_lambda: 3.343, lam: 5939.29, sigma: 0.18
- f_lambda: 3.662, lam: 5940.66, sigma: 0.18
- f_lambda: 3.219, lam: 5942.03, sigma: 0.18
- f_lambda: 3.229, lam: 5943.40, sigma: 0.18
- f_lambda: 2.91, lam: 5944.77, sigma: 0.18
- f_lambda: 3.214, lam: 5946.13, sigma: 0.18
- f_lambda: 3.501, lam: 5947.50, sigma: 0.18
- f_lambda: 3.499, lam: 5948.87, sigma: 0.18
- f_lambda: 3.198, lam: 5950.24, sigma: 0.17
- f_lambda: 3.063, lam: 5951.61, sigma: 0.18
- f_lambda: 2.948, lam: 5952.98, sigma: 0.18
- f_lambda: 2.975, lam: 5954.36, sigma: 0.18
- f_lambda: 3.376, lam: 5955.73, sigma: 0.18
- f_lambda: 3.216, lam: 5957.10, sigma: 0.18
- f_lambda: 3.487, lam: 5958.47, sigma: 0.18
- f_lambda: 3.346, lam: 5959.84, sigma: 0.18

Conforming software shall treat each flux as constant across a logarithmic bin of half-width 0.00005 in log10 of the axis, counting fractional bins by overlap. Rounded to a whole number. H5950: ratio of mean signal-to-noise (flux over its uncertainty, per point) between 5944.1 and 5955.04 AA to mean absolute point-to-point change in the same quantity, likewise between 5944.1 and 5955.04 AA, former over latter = 19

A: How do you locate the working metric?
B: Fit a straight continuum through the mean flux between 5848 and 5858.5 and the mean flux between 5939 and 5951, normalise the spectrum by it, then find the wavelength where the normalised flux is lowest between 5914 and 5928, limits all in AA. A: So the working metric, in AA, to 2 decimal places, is 5914.73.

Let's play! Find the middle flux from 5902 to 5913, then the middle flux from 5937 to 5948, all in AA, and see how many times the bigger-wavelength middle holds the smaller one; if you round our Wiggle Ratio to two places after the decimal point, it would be 1.01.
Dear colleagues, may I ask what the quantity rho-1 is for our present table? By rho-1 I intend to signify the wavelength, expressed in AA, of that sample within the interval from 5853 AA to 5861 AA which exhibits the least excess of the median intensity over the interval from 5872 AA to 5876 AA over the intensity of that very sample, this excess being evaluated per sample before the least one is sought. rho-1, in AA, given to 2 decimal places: 5855.11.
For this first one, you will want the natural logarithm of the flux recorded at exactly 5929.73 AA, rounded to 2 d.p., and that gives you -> 1.19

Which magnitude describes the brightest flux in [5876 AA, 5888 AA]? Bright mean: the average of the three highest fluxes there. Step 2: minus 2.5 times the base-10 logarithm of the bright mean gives -1.33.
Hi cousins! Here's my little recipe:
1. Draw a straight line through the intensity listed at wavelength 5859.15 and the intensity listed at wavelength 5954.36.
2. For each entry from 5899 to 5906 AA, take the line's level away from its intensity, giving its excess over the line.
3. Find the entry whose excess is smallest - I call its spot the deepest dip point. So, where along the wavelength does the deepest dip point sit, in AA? 5901.12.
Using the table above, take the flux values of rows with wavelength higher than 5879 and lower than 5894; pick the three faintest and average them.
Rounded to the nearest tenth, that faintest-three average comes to 2.4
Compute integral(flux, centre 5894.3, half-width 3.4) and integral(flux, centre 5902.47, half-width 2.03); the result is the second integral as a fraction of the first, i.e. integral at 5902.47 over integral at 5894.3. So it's 0.72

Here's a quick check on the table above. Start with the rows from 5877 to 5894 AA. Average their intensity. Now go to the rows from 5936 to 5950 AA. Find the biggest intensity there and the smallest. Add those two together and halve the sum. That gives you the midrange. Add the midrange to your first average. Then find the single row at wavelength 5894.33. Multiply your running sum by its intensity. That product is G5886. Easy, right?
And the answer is 14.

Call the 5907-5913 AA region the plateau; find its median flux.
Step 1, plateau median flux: 3.29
